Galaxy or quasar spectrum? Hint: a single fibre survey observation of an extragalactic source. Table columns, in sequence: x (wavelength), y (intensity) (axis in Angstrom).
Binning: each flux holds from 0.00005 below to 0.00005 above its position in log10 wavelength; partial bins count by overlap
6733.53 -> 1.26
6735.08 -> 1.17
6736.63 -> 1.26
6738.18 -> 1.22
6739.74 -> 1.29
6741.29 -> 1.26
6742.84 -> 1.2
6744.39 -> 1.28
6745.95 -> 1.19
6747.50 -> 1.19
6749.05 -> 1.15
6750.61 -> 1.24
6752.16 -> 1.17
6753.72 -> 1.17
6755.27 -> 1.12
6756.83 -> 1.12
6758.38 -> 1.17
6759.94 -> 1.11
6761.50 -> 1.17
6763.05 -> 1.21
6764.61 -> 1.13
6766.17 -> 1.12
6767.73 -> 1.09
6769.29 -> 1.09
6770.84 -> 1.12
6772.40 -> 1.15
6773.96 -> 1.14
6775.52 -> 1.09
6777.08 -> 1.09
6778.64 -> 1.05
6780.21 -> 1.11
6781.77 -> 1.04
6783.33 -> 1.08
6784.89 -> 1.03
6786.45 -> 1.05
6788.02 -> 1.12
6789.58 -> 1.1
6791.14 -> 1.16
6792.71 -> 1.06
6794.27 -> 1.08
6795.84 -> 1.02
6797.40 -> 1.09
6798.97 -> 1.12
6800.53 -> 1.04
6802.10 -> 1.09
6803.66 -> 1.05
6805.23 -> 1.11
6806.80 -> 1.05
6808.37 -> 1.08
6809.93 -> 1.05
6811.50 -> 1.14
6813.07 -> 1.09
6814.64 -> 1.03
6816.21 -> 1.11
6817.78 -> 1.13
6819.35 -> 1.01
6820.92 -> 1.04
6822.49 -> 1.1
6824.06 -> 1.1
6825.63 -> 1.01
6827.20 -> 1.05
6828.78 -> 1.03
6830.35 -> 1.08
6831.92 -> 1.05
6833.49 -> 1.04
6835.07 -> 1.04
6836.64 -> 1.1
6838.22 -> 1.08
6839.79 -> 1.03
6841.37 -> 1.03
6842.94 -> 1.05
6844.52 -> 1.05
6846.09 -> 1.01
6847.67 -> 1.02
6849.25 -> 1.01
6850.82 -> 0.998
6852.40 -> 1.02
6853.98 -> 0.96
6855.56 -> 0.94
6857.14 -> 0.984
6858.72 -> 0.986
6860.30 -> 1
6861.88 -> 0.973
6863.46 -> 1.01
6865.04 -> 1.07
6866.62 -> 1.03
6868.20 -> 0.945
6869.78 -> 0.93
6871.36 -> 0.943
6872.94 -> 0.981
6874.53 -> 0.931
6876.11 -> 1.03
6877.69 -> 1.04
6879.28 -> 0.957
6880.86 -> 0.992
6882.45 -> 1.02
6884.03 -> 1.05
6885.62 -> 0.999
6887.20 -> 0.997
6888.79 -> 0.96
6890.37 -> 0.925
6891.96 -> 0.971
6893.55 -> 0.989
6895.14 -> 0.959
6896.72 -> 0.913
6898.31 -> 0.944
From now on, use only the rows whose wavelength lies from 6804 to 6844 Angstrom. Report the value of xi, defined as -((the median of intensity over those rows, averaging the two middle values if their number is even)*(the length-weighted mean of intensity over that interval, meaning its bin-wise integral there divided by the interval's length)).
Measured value -1.12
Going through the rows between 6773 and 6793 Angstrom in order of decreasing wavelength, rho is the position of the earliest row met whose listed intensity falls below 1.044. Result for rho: 6784.89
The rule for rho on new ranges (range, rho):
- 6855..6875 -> 6874.53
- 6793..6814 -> 6800.53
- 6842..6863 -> 6861.88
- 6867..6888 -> 6887.20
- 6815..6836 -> 6835.07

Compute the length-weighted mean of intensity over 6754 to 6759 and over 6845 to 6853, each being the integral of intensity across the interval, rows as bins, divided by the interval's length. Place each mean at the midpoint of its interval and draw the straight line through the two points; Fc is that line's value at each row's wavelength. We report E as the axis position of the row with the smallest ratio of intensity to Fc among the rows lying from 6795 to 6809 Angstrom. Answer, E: 6795.84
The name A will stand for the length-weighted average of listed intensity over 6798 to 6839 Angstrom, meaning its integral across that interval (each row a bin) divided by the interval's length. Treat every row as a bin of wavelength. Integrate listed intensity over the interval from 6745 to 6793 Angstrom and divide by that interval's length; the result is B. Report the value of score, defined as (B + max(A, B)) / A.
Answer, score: 2.102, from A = 1.07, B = 1.12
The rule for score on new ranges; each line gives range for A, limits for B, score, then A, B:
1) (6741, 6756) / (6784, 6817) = 1.903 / 1.20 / 1.08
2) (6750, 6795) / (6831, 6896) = 1.898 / 1.12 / 1.00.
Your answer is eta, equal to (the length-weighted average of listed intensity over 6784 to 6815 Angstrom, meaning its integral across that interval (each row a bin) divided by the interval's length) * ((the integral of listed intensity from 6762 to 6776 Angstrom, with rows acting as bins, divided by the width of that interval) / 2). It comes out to 0.61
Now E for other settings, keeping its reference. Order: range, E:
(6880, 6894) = 6890.37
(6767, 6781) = 6778.64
